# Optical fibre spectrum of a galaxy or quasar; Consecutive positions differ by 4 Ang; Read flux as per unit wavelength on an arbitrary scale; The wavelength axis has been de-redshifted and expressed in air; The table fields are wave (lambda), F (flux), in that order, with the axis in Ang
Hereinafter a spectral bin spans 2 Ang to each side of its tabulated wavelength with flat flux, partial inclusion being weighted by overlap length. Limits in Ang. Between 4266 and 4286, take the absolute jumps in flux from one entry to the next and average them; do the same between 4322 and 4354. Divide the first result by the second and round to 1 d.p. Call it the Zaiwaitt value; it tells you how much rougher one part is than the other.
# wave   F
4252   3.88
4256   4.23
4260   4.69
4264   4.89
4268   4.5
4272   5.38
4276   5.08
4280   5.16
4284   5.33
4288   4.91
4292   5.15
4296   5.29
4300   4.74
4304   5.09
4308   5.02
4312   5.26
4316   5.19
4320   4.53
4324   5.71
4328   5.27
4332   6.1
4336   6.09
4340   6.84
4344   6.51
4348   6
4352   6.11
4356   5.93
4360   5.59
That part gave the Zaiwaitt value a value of 0.8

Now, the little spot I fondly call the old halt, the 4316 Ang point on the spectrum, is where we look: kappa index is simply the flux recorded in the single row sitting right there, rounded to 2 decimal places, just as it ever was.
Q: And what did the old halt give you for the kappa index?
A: 5.19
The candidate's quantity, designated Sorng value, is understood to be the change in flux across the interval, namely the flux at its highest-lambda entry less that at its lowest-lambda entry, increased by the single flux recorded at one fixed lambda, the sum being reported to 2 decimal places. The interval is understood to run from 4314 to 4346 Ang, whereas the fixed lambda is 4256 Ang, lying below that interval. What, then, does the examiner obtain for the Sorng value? 5.55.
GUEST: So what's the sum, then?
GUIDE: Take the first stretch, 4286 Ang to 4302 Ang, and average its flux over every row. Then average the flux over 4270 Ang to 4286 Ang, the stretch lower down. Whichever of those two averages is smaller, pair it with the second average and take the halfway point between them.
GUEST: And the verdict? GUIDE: 5.13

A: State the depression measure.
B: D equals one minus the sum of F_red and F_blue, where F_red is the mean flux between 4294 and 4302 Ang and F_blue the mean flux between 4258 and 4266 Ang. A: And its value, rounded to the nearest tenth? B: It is -8.8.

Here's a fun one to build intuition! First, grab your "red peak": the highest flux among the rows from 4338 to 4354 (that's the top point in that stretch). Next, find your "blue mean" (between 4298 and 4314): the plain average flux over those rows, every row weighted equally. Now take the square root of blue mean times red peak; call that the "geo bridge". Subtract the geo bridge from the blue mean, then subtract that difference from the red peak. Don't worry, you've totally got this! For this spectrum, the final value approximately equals 7.68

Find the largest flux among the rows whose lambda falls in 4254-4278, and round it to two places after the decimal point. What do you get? 5.38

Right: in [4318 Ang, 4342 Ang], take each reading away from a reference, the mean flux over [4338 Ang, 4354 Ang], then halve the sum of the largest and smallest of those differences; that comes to 0.68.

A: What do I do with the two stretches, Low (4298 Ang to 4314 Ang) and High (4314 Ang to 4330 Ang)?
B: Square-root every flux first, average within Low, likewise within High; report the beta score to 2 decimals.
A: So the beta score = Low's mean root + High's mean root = 4.51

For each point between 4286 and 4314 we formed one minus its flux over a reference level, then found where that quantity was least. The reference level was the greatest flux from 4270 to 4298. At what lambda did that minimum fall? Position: 4296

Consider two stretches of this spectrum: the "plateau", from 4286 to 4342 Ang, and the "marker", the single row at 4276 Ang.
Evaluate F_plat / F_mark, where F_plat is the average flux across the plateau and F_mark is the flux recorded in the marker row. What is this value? 1.06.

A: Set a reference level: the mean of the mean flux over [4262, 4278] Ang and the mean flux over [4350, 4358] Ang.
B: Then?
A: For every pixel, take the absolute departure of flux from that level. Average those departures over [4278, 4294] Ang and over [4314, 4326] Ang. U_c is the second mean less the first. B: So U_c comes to 0.1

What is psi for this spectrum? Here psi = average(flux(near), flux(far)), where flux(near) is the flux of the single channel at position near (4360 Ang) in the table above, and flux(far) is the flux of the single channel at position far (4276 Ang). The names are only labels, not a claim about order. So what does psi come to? 5.3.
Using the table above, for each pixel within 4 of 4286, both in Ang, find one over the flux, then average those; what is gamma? 0.196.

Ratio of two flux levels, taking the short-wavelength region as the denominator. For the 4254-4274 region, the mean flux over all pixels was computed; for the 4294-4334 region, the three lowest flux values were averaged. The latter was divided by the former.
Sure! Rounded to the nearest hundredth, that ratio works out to 1.01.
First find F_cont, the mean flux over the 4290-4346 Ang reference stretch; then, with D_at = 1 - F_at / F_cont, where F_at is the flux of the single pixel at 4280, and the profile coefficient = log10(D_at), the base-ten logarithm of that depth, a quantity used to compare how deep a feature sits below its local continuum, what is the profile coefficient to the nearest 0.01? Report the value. -1.23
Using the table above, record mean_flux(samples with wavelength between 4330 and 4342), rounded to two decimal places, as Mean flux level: 6.34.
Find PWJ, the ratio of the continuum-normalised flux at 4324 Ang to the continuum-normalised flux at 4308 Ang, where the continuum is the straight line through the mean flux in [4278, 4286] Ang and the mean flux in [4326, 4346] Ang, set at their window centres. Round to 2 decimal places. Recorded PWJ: 1.09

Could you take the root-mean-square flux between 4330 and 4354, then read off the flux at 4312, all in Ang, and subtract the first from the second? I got -1.02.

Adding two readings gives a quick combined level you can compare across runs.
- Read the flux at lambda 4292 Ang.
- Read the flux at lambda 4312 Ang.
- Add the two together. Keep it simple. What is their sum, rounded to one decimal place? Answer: 10.4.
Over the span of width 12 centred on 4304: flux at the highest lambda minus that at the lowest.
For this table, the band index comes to 0.28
